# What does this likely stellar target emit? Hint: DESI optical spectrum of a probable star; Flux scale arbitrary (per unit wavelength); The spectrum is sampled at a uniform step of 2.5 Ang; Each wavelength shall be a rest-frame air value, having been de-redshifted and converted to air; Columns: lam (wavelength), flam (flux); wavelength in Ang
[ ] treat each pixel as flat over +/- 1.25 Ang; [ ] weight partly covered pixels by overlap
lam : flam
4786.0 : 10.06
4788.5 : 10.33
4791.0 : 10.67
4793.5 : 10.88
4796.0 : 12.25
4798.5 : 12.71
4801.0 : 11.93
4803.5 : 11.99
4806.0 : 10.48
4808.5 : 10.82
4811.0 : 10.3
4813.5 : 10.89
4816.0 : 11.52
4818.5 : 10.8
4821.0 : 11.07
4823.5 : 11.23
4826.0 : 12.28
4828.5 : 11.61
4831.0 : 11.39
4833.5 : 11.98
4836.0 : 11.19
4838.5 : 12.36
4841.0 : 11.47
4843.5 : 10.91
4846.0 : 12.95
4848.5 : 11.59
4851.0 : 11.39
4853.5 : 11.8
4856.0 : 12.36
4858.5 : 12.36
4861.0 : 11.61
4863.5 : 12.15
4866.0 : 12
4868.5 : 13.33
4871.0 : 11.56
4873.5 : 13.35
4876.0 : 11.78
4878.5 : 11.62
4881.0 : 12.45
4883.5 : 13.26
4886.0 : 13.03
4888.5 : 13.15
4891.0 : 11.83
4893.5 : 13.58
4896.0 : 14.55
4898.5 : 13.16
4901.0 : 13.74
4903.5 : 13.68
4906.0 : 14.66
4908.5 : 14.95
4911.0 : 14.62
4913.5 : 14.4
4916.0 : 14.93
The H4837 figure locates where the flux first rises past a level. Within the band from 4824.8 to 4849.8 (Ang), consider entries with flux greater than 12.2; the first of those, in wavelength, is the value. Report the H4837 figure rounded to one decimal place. 4826.0 Ang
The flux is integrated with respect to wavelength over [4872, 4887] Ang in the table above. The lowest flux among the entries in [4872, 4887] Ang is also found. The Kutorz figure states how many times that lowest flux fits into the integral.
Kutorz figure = 16.2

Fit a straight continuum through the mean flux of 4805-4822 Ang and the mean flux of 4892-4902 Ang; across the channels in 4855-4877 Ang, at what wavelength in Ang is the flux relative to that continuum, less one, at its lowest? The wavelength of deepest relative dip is 4871.0 Ang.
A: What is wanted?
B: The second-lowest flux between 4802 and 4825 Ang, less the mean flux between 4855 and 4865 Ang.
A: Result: -1.6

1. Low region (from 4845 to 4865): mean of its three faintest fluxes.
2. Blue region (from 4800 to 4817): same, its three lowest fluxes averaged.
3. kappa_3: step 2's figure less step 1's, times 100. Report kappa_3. -100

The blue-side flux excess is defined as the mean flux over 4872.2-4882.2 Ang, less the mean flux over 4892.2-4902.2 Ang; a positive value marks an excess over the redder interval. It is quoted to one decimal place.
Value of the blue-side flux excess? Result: -1.5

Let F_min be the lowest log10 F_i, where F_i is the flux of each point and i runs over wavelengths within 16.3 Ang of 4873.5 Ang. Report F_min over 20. 0.0531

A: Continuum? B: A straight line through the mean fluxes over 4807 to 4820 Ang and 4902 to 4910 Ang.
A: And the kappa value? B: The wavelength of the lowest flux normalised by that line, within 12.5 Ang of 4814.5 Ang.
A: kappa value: 4811.0 Ang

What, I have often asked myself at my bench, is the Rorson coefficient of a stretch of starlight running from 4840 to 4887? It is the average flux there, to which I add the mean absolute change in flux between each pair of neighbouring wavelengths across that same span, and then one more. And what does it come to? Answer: 14.0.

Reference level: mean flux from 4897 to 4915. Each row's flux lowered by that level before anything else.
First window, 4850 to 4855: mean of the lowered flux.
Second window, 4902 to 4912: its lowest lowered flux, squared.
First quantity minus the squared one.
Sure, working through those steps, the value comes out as -2.8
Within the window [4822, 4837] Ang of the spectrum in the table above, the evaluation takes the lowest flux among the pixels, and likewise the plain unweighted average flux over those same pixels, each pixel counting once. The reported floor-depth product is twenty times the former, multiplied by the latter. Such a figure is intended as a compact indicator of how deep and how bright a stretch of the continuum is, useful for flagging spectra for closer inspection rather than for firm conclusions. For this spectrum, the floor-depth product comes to 2599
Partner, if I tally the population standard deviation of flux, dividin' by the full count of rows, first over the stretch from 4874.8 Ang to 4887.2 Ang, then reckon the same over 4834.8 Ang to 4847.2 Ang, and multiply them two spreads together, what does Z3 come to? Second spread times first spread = 0.50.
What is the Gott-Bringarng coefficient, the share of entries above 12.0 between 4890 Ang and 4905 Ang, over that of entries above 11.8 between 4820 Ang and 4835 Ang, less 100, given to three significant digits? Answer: -97.5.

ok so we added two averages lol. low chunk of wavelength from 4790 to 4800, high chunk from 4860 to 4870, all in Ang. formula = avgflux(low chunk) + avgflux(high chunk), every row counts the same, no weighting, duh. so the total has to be 23.9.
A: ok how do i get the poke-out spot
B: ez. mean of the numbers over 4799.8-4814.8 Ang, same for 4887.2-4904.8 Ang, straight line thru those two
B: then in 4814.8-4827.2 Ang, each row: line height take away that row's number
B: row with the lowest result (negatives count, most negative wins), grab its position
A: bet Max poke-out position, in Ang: 4826.0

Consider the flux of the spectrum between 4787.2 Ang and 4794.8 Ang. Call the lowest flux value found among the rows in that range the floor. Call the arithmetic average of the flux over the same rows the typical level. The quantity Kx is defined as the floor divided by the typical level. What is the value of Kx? 0.97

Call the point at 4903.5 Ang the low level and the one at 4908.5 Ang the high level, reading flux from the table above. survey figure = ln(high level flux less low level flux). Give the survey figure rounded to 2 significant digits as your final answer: 0.24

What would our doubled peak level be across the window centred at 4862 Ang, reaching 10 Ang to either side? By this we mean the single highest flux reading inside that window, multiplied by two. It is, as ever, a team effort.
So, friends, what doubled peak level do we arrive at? 26.7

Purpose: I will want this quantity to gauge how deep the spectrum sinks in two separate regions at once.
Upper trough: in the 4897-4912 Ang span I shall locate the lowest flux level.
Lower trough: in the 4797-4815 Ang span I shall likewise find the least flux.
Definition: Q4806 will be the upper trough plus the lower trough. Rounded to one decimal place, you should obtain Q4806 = 23.5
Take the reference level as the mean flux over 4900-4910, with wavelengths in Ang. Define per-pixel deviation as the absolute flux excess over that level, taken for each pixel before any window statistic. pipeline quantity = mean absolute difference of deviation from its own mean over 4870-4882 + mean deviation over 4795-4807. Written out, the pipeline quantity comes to 2.98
